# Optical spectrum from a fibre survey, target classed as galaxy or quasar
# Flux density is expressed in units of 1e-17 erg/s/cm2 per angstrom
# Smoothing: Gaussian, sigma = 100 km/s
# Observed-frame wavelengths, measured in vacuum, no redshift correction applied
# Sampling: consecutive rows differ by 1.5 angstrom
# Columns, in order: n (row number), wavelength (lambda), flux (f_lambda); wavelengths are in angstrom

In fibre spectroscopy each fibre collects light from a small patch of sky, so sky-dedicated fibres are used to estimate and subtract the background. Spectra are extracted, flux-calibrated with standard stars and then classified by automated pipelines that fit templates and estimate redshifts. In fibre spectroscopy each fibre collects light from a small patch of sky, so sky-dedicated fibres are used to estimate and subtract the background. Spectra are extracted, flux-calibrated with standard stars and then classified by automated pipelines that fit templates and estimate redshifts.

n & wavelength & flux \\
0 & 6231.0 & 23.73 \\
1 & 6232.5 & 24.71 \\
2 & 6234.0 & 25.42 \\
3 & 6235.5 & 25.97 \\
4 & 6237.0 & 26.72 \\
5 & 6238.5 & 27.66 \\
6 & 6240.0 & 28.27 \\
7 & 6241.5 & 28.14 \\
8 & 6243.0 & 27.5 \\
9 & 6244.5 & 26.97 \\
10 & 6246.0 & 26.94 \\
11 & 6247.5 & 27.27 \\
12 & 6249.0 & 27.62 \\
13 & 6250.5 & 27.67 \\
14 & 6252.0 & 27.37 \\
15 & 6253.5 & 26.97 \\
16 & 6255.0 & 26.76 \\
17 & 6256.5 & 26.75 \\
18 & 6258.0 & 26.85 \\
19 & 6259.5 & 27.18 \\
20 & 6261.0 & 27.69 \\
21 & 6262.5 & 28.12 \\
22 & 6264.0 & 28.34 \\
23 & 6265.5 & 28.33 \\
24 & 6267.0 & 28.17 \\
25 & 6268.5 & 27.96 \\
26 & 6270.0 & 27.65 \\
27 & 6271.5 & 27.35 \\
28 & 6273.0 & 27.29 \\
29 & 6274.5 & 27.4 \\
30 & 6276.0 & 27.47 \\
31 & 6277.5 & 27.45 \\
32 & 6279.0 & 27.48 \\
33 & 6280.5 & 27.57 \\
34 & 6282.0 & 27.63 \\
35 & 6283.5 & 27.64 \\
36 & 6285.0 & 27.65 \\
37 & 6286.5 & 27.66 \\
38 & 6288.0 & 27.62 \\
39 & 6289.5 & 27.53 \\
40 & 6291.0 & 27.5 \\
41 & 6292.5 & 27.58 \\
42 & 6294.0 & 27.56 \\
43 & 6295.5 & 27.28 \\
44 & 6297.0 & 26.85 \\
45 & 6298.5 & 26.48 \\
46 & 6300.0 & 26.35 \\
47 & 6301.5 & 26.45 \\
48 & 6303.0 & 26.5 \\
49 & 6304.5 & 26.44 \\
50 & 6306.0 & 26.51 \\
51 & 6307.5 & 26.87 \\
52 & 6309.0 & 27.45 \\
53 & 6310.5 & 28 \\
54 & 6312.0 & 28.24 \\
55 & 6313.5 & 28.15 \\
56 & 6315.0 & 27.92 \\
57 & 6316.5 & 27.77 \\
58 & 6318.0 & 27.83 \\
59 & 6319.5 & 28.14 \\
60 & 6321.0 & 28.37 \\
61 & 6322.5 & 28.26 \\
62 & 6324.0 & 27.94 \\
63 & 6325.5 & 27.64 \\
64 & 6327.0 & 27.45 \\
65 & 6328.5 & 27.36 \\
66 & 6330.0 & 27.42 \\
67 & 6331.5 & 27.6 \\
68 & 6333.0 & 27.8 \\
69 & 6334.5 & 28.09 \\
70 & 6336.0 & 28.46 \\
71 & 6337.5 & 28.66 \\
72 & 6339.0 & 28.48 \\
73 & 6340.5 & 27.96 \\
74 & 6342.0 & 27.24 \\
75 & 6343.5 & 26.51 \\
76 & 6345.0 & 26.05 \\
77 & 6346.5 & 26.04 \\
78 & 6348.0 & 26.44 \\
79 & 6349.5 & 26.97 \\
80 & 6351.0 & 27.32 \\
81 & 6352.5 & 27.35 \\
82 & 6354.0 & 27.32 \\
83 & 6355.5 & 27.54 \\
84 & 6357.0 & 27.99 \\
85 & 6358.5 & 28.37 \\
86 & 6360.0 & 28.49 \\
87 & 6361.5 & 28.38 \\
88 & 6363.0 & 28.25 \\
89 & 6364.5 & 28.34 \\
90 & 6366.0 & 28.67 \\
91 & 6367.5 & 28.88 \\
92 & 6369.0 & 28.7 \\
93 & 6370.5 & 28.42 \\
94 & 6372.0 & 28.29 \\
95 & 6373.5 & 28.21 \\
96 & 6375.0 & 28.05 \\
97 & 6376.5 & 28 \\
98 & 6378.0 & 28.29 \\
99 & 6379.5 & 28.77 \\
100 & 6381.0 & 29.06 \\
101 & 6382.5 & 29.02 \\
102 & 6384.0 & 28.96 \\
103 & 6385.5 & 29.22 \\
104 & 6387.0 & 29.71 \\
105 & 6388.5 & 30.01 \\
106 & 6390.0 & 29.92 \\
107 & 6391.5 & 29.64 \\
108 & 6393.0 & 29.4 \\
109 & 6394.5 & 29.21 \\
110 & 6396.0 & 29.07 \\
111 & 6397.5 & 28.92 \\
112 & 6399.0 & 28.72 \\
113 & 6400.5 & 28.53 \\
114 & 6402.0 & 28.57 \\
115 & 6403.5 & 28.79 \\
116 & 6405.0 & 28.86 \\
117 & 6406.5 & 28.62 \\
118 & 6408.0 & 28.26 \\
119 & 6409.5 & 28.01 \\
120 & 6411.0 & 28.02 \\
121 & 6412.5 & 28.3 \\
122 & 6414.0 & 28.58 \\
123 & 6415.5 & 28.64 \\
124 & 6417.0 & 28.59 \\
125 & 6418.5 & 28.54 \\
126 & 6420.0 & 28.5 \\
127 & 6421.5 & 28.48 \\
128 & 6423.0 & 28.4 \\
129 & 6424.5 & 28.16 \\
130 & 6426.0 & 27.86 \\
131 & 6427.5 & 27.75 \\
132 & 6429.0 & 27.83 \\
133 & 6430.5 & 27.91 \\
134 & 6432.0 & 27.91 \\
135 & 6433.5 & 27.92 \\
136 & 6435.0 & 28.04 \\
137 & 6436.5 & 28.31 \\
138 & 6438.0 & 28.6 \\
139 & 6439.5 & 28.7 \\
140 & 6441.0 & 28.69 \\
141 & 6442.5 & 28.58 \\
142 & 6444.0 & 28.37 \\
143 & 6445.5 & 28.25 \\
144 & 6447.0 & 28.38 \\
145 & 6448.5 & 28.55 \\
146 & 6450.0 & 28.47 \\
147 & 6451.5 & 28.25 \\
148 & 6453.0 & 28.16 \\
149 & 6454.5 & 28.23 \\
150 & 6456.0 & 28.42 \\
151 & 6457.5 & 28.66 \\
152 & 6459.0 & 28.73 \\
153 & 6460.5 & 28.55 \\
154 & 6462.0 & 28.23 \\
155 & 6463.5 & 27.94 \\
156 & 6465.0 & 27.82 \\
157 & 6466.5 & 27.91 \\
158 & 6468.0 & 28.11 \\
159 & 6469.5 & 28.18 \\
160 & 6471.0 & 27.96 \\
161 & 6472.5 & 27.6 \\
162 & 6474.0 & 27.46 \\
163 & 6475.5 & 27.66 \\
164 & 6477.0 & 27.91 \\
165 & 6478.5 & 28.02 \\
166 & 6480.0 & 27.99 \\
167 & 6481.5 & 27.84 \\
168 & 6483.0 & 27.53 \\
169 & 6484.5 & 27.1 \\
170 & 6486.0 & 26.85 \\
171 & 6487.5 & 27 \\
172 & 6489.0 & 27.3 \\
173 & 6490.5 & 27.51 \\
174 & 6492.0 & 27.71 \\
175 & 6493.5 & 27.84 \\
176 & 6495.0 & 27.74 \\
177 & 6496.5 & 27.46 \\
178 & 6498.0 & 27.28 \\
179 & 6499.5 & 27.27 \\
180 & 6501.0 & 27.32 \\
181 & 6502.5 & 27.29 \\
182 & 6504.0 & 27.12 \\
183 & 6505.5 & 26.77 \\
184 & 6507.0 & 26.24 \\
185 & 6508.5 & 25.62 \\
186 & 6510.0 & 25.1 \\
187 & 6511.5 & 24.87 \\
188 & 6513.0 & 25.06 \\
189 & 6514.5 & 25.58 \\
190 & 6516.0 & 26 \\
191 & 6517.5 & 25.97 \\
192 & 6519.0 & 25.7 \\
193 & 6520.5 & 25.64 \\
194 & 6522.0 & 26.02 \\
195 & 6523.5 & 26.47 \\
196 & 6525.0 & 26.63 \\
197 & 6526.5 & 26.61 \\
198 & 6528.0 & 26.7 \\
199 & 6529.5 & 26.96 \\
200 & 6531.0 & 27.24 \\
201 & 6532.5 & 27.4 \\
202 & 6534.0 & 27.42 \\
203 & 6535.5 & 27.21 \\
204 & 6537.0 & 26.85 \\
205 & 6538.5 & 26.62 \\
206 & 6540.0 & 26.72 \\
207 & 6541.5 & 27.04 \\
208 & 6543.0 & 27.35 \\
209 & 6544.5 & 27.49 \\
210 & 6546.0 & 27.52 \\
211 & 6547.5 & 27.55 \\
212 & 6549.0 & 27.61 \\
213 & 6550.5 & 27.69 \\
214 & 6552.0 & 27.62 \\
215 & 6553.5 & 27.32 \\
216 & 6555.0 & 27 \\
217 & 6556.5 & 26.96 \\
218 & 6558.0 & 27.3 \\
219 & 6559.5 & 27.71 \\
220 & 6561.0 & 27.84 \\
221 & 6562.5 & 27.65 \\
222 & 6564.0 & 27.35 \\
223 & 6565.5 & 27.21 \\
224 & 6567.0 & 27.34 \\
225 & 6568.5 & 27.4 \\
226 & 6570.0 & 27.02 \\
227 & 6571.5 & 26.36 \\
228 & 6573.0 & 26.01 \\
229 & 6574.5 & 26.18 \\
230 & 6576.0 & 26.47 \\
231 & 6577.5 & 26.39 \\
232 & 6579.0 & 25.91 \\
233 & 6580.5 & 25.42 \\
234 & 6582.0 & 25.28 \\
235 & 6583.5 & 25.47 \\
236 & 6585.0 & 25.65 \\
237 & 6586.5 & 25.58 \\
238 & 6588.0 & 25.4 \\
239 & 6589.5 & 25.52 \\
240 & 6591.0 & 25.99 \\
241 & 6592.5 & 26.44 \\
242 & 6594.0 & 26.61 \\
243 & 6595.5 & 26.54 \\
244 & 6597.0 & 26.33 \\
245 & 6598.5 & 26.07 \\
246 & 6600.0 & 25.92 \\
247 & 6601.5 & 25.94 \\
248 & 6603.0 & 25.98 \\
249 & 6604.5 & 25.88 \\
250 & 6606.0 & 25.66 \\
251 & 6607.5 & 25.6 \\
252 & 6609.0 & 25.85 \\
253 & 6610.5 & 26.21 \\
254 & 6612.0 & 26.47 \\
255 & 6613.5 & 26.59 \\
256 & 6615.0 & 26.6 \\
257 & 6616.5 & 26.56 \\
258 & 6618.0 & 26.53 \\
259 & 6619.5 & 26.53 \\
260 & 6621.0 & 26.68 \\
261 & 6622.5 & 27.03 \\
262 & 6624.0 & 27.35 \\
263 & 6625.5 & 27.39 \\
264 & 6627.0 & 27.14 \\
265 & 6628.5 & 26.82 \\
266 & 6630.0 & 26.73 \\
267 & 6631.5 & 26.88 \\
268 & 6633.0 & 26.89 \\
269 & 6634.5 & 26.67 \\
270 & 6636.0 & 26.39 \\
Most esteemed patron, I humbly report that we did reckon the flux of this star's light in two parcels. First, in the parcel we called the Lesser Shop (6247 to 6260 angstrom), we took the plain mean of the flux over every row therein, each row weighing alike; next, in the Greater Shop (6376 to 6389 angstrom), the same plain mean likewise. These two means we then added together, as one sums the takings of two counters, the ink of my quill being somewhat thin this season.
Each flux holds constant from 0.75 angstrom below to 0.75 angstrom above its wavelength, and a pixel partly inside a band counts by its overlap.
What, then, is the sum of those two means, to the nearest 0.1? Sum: 56.2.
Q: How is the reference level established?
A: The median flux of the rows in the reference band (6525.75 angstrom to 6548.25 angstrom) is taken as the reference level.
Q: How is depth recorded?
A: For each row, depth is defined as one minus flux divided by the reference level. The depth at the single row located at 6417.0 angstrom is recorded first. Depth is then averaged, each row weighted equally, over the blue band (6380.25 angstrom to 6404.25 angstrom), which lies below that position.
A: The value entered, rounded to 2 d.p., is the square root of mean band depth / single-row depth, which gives 1.19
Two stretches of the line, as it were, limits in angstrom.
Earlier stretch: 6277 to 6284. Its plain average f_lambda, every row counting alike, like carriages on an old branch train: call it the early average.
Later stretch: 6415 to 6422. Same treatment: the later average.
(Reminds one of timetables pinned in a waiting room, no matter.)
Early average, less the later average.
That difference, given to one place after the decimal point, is -1.0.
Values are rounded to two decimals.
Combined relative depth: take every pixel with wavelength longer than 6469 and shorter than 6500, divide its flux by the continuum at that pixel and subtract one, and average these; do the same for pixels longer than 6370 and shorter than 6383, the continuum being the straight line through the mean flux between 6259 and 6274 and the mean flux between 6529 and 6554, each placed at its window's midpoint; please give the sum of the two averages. 0.04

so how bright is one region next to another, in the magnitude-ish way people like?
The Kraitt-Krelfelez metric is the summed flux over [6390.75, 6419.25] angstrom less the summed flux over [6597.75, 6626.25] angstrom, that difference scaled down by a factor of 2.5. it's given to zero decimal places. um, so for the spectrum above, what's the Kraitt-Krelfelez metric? 18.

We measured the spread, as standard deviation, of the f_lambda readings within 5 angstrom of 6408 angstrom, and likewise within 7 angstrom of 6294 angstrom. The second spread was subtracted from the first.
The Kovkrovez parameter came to -0.15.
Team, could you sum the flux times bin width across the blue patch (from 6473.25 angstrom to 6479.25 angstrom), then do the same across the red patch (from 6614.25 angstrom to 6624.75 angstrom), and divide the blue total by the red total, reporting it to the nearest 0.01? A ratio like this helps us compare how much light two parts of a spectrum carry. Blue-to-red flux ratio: 0.59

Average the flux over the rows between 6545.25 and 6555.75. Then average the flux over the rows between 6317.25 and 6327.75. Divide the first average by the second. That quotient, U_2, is 0.98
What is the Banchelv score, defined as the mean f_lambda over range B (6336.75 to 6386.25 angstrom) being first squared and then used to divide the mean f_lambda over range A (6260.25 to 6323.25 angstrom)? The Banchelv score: 0.035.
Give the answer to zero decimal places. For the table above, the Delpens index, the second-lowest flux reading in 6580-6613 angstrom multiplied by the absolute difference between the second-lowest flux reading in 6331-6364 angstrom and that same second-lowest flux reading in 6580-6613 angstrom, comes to 17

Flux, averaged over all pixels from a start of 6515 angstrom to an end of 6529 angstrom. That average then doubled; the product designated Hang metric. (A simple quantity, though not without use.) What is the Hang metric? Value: 52.4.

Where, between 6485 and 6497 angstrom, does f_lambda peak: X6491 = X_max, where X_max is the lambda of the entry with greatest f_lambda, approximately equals 6493.5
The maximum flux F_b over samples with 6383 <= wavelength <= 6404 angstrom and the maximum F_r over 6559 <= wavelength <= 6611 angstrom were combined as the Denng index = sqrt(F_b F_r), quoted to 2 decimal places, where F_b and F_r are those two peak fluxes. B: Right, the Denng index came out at 28.90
